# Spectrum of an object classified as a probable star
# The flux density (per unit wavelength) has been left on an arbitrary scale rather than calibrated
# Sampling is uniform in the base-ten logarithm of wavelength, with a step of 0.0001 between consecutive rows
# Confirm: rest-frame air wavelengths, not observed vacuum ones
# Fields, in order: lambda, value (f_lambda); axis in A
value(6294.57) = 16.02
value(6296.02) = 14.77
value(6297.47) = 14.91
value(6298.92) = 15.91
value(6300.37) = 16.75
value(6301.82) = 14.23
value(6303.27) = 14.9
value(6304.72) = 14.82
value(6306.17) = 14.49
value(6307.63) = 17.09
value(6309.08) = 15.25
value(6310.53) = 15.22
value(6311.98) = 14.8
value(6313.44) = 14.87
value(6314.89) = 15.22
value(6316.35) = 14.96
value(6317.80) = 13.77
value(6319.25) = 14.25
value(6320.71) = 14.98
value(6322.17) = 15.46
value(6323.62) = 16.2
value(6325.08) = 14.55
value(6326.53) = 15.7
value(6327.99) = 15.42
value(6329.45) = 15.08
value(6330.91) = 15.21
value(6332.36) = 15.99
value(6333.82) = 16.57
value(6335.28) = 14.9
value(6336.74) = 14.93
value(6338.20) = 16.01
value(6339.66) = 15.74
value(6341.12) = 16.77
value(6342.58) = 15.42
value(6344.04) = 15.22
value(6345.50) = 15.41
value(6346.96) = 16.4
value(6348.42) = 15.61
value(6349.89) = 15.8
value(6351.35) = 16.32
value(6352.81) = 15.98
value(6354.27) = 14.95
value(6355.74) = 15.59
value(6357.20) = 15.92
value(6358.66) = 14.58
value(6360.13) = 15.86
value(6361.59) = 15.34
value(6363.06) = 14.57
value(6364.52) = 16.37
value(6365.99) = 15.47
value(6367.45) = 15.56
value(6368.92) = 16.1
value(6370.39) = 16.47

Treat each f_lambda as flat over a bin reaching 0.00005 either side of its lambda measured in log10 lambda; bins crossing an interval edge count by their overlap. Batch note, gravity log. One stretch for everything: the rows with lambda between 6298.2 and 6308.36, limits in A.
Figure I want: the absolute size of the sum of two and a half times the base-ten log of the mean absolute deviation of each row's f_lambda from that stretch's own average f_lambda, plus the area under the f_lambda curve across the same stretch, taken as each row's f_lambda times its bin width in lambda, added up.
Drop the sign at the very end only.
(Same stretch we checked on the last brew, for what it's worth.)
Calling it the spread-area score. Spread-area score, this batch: 157.0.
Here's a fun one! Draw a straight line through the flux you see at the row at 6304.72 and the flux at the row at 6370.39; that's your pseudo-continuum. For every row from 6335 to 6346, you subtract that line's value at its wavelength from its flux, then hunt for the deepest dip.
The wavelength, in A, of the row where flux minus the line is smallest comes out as 6336.74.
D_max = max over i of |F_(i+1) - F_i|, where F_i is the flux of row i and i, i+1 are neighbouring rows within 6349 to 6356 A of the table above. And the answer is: 1.0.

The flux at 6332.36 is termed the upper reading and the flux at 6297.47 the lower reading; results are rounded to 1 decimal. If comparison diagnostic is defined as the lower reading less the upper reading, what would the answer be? -1.1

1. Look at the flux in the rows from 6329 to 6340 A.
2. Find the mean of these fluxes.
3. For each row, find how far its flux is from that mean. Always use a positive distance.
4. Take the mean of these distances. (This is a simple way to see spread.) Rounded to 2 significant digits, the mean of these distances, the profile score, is 0.52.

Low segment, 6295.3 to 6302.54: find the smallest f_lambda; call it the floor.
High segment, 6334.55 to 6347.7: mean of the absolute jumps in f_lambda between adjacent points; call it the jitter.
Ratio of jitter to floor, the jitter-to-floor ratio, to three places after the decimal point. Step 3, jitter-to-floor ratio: 0.045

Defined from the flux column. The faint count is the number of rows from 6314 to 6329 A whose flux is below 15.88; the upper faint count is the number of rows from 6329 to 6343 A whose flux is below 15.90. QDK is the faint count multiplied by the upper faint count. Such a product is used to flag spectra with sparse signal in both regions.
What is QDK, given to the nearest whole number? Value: 54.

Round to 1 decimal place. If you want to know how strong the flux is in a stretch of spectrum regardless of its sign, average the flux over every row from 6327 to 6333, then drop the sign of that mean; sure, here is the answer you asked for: 15.4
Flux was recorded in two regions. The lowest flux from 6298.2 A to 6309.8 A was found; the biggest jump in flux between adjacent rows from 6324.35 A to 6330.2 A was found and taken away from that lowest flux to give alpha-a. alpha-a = 13.1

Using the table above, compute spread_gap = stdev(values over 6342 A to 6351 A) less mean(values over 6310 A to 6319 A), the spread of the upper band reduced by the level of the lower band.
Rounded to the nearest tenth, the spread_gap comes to -14.4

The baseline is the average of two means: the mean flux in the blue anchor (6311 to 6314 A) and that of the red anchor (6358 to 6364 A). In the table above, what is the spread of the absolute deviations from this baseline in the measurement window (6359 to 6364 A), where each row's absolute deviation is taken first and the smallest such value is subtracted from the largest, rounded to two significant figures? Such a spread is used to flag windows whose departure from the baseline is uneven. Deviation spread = 0.52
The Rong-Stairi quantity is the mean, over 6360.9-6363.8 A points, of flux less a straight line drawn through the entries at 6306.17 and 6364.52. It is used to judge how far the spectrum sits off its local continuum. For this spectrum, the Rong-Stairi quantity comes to -1.3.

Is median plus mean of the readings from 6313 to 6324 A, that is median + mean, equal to 29.9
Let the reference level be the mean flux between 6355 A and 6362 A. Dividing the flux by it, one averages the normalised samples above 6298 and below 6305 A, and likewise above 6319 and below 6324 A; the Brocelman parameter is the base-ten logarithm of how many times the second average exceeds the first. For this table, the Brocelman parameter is -0.003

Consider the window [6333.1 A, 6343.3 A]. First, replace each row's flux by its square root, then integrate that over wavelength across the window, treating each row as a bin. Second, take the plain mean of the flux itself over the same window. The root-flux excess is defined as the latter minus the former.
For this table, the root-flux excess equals -25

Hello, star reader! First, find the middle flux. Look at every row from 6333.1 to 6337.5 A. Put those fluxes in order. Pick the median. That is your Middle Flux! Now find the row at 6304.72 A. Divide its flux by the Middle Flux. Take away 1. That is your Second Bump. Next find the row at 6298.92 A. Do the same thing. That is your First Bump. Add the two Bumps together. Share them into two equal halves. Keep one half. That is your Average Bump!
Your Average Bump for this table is 0.03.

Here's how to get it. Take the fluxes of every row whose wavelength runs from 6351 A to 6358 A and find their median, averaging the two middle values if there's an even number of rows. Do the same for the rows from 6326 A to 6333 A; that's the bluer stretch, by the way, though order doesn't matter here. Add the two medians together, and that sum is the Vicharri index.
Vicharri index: 31.3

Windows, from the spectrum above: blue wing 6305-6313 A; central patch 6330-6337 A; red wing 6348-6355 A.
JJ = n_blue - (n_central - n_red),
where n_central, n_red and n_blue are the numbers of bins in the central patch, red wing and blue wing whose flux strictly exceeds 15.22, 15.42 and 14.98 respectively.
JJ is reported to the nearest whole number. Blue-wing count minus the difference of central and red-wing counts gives 5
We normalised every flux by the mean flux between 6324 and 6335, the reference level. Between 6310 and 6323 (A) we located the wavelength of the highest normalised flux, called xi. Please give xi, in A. 6322.17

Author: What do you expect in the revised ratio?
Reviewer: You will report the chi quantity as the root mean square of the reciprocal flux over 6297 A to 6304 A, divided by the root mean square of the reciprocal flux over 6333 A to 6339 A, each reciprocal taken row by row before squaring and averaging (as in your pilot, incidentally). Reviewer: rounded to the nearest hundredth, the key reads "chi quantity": 1.02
